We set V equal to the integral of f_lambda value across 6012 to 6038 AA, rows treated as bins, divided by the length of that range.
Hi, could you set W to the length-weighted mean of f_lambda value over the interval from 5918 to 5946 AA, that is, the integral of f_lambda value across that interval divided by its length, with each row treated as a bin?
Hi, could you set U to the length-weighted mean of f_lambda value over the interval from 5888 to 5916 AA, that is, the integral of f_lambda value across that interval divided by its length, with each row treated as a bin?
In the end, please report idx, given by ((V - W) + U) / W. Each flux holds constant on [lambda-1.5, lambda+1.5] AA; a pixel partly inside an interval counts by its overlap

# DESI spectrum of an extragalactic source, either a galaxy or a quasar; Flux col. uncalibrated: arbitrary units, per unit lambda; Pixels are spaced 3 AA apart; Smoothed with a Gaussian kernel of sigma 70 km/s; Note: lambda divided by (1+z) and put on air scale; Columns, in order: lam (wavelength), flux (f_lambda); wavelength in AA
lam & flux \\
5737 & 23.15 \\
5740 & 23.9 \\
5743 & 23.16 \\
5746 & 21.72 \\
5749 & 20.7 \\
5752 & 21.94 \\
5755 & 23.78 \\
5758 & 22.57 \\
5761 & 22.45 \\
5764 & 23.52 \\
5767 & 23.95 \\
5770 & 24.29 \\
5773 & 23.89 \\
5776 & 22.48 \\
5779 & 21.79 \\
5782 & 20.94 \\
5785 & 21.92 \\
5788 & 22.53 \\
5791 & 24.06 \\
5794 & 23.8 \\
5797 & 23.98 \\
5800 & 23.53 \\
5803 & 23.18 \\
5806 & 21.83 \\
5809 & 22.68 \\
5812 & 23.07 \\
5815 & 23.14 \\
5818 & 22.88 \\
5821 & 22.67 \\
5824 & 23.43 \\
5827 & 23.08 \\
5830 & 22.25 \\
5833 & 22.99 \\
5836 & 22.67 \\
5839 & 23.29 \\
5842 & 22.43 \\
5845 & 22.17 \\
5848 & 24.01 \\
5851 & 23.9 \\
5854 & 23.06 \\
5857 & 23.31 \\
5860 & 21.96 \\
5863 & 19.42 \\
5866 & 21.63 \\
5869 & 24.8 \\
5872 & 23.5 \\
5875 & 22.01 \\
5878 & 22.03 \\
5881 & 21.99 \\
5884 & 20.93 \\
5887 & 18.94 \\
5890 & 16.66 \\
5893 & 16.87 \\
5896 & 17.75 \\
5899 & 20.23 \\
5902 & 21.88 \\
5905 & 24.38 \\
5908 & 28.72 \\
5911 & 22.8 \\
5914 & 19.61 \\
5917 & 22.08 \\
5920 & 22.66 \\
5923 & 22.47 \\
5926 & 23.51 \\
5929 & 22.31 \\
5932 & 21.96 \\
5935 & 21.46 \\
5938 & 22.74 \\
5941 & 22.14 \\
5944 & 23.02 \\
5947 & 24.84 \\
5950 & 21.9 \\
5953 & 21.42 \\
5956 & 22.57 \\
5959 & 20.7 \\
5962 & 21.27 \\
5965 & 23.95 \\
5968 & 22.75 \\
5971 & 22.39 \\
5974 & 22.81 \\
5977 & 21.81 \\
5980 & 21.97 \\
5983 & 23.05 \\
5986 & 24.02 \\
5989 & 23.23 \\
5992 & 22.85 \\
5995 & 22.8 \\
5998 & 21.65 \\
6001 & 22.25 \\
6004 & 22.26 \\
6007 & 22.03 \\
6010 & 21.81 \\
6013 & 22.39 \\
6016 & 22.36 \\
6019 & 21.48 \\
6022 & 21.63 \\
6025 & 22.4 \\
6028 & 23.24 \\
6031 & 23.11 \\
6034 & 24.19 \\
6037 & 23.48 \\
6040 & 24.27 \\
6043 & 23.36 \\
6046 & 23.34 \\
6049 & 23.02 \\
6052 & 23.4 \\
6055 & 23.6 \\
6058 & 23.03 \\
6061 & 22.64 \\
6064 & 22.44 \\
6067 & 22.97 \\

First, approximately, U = 21.0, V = 22.7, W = 22.5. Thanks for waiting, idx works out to 0.94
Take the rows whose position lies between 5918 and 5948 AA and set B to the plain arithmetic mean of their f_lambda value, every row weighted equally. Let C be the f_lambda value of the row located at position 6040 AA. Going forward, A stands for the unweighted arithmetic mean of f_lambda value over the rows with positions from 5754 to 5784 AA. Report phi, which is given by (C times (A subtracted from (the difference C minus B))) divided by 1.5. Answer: -346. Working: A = 23.0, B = 22.7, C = 24.27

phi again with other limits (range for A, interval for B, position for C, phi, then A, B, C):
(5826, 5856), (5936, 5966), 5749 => -341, 23.0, 22.5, 20.7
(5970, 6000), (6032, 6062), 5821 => -354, 22.7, 23.4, 22.67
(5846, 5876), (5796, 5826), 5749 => -346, 22.8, 23.0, 20.7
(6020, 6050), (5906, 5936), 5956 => -352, 23.2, 22.8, 22.57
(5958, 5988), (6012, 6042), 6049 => -342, 22.5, 22.9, 23.02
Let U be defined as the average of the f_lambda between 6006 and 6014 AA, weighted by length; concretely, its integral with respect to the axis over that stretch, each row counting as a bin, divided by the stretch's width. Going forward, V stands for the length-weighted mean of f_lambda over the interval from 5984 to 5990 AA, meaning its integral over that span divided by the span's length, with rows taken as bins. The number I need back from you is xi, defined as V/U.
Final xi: 1.070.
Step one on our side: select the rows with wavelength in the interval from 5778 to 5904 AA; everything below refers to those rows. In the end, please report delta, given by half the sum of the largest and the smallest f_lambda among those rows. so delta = 20.7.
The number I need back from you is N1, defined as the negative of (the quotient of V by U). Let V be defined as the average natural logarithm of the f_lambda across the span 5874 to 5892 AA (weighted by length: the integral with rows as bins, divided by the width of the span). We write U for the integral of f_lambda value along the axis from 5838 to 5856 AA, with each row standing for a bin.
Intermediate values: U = 417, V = 3.00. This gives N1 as -0.0072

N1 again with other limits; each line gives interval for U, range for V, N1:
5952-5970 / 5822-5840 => -0.0079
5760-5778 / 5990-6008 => -0.0074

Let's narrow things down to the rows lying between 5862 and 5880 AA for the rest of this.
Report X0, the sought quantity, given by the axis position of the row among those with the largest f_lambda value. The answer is 5869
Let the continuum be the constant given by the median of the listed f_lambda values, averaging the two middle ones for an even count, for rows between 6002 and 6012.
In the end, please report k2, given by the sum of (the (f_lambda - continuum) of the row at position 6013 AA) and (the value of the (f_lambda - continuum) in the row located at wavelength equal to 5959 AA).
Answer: -1.0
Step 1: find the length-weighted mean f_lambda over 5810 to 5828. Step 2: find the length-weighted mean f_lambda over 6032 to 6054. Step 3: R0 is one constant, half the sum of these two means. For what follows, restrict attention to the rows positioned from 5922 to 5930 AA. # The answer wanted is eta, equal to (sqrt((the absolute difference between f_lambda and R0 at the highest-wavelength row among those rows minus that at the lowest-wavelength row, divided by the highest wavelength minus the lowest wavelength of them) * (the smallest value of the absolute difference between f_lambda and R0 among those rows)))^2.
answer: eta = 0.0056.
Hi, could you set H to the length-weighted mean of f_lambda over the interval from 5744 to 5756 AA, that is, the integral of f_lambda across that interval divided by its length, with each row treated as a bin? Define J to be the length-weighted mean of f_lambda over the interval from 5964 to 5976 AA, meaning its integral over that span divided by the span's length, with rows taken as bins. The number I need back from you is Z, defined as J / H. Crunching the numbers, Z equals 1.04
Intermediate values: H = 22.0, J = 22.9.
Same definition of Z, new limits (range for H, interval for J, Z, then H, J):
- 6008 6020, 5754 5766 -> 1.05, 22.0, 23.1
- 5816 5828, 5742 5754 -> 0.95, 23.0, 21.9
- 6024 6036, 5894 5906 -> 0.89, 23.3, 20.7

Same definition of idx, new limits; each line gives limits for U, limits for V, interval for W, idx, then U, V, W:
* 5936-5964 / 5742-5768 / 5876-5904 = 1.27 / 22.3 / 22.6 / 19.8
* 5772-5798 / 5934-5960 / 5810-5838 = 0.97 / 22.8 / 22.4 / 22.9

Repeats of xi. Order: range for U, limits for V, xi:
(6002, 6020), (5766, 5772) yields 1.092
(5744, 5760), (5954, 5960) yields 0.978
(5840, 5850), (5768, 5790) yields 0.986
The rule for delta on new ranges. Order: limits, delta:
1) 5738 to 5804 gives 22.5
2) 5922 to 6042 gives 22.8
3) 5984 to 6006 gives 22.8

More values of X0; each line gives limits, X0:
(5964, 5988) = 5986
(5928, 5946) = 5944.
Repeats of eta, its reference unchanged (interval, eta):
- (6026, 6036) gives 0.0085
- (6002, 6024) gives 0.0319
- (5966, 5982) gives 0.0320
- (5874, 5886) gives 0.1526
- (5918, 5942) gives 0.0052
